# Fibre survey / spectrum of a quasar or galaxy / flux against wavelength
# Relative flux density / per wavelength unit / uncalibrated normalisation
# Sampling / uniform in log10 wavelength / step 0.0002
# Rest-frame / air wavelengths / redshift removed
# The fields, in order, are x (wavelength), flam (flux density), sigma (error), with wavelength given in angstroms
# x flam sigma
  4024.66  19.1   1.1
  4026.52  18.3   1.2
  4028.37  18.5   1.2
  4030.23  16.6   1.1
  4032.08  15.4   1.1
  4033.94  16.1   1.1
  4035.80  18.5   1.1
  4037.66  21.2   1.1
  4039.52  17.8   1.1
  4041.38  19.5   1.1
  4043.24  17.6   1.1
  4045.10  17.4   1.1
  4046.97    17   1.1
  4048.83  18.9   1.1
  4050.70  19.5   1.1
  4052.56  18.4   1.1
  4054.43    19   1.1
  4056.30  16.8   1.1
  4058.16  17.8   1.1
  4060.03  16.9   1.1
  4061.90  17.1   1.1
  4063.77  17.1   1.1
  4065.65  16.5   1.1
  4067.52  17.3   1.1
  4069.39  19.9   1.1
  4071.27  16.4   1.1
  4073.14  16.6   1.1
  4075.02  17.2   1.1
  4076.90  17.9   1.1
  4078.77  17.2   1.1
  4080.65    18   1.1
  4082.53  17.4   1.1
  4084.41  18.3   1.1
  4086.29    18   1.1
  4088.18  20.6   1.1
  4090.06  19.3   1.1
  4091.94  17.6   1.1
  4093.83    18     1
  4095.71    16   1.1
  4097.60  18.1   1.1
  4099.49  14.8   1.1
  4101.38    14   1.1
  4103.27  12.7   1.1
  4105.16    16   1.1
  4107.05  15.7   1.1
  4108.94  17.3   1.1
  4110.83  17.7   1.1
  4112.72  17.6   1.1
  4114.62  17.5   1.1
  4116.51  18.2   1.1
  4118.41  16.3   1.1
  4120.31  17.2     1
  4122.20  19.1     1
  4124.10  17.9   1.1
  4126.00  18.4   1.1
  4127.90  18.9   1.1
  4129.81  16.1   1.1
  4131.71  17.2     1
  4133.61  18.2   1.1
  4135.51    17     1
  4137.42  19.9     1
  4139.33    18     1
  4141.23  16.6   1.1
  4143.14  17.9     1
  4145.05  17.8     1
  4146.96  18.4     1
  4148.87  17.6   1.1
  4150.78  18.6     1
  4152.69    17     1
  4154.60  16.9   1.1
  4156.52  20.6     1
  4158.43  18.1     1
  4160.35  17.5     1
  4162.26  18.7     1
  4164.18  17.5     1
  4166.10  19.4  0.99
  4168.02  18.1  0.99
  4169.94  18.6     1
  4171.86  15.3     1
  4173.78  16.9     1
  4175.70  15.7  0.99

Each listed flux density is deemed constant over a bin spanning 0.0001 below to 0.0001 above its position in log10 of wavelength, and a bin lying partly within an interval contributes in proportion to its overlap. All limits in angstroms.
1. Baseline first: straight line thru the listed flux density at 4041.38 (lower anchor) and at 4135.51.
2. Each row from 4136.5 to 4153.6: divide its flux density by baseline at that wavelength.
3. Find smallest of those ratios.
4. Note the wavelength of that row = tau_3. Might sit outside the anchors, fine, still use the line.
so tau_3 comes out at 4141.23 angstroms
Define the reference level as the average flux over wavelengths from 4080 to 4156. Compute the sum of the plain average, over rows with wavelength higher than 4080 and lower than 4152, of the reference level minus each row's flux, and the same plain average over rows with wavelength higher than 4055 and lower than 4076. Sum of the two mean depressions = 0.2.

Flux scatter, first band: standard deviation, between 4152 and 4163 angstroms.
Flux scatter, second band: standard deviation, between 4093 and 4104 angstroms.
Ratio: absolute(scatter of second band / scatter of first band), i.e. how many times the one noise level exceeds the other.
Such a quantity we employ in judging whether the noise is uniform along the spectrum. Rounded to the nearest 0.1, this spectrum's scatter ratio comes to 1.6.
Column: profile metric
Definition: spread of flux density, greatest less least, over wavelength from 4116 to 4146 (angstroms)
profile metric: 3.8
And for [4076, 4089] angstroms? 3.4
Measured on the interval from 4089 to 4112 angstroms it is 6.6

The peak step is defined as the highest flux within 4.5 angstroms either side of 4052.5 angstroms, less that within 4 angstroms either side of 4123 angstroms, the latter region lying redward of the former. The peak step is 0.4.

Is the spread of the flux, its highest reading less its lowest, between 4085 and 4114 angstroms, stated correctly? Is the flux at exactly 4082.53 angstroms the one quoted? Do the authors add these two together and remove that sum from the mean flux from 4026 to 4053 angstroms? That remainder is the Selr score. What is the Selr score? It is -7.3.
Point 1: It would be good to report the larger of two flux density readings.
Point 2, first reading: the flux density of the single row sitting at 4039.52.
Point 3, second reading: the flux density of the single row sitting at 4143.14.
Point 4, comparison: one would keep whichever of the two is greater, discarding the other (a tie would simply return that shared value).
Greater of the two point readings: 17.9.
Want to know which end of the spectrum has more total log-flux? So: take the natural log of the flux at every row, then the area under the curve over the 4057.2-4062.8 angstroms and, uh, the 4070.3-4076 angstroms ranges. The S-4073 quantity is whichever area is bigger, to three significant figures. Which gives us 16.0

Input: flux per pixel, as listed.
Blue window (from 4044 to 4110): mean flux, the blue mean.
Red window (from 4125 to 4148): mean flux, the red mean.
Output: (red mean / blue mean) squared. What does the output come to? 1.06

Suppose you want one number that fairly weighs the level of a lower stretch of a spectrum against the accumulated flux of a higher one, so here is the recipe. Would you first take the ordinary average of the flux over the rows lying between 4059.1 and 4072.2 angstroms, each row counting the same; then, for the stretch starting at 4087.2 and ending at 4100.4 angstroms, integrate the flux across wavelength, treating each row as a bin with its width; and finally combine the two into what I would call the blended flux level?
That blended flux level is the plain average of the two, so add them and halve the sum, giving 126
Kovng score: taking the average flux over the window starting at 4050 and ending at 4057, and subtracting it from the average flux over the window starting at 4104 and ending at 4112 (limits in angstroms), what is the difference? -1.8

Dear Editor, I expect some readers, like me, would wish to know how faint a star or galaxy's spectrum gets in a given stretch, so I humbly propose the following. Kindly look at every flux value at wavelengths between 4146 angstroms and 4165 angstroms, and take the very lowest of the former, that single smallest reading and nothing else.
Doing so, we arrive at 16.9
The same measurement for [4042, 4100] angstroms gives 14.8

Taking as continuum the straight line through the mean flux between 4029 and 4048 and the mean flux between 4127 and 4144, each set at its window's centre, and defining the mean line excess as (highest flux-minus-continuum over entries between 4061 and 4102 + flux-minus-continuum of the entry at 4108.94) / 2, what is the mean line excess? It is 1.2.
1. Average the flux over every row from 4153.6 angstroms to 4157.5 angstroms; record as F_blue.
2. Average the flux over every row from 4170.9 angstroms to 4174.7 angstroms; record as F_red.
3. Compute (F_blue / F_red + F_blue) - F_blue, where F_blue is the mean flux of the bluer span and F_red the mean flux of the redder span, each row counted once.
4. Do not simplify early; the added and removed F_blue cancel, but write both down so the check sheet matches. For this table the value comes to 1.16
